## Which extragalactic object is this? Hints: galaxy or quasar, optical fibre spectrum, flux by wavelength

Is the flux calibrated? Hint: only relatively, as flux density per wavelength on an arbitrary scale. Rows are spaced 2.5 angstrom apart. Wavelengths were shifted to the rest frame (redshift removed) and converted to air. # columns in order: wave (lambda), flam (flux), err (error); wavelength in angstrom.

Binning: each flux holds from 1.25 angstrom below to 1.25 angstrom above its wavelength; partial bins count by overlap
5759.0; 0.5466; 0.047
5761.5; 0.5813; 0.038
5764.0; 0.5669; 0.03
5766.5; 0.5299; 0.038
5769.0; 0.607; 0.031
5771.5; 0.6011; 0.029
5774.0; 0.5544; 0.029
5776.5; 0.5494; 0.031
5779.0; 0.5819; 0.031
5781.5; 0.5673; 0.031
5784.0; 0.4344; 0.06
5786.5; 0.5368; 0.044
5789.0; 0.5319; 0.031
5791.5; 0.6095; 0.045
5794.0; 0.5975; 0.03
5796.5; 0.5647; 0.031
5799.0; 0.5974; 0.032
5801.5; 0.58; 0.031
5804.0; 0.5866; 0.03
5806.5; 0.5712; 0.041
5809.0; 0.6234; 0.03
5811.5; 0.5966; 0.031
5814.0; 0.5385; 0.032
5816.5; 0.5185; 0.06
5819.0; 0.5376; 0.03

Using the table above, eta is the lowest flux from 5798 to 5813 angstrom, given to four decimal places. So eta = 0.5712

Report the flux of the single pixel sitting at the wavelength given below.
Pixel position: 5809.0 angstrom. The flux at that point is 0.6234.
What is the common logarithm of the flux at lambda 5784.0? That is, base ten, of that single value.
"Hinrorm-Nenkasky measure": -0.36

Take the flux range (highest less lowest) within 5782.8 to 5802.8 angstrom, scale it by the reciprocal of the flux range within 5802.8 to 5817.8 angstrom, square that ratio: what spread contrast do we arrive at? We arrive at 2.8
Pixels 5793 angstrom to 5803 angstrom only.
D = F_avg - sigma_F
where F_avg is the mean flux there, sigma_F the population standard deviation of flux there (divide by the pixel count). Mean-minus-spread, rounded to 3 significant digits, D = 0.571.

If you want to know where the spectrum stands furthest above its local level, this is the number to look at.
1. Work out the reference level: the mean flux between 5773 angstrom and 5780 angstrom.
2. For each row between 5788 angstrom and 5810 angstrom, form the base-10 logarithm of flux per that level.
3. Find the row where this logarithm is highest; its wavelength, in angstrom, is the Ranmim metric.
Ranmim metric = 5809.0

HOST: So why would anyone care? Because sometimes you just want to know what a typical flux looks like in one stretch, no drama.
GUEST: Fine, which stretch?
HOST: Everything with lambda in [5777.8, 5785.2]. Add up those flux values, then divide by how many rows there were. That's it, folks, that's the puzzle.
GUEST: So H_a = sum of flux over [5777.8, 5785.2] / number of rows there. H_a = 0.528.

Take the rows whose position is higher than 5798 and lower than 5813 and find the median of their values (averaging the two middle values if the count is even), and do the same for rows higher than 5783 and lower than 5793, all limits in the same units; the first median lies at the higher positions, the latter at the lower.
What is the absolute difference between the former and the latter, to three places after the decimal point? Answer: 0.057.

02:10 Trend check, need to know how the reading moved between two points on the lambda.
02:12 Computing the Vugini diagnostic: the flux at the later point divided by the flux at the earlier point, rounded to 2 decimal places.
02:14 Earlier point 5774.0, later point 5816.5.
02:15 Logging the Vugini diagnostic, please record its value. 0.94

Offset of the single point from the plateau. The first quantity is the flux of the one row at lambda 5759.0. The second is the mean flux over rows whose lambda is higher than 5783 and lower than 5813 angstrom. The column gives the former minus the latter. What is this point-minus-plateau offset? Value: -0.02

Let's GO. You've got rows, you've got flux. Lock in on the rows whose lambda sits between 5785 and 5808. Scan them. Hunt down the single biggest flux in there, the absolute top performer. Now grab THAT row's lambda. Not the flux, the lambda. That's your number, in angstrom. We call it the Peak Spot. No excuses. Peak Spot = 5791.5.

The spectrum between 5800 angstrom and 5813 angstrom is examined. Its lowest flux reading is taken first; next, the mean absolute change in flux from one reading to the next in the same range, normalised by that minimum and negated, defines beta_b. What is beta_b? -0.044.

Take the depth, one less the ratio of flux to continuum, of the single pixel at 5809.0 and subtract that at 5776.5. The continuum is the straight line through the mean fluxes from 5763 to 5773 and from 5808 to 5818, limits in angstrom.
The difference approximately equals -0.14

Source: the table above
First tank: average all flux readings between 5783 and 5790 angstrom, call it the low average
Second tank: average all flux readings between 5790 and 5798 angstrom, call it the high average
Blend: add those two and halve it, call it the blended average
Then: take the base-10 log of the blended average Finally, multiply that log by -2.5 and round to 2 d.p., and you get 0.66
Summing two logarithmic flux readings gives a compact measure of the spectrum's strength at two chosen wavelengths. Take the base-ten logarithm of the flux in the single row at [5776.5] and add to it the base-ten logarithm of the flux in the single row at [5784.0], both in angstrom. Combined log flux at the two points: -0.62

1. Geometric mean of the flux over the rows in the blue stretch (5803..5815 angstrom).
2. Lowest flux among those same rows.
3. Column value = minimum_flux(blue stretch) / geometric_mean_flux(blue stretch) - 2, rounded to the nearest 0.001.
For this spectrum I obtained -1.076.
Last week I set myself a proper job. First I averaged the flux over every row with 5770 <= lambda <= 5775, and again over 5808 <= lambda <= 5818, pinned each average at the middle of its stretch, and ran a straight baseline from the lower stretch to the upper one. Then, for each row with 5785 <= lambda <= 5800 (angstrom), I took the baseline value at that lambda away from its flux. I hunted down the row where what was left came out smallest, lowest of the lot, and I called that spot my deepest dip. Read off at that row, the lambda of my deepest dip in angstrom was 5789.0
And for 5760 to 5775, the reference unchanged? 5766.5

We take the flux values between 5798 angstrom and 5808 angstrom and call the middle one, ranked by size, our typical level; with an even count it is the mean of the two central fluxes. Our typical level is 0.583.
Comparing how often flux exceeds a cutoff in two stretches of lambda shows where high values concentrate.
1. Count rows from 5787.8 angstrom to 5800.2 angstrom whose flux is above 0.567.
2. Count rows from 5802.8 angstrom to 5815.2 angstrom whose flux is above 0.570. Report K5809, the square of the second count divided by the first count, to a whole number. 5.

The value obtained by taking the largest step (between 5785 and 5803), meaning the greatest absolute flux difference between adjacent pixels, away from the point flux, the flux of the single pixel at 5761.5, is 0.50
